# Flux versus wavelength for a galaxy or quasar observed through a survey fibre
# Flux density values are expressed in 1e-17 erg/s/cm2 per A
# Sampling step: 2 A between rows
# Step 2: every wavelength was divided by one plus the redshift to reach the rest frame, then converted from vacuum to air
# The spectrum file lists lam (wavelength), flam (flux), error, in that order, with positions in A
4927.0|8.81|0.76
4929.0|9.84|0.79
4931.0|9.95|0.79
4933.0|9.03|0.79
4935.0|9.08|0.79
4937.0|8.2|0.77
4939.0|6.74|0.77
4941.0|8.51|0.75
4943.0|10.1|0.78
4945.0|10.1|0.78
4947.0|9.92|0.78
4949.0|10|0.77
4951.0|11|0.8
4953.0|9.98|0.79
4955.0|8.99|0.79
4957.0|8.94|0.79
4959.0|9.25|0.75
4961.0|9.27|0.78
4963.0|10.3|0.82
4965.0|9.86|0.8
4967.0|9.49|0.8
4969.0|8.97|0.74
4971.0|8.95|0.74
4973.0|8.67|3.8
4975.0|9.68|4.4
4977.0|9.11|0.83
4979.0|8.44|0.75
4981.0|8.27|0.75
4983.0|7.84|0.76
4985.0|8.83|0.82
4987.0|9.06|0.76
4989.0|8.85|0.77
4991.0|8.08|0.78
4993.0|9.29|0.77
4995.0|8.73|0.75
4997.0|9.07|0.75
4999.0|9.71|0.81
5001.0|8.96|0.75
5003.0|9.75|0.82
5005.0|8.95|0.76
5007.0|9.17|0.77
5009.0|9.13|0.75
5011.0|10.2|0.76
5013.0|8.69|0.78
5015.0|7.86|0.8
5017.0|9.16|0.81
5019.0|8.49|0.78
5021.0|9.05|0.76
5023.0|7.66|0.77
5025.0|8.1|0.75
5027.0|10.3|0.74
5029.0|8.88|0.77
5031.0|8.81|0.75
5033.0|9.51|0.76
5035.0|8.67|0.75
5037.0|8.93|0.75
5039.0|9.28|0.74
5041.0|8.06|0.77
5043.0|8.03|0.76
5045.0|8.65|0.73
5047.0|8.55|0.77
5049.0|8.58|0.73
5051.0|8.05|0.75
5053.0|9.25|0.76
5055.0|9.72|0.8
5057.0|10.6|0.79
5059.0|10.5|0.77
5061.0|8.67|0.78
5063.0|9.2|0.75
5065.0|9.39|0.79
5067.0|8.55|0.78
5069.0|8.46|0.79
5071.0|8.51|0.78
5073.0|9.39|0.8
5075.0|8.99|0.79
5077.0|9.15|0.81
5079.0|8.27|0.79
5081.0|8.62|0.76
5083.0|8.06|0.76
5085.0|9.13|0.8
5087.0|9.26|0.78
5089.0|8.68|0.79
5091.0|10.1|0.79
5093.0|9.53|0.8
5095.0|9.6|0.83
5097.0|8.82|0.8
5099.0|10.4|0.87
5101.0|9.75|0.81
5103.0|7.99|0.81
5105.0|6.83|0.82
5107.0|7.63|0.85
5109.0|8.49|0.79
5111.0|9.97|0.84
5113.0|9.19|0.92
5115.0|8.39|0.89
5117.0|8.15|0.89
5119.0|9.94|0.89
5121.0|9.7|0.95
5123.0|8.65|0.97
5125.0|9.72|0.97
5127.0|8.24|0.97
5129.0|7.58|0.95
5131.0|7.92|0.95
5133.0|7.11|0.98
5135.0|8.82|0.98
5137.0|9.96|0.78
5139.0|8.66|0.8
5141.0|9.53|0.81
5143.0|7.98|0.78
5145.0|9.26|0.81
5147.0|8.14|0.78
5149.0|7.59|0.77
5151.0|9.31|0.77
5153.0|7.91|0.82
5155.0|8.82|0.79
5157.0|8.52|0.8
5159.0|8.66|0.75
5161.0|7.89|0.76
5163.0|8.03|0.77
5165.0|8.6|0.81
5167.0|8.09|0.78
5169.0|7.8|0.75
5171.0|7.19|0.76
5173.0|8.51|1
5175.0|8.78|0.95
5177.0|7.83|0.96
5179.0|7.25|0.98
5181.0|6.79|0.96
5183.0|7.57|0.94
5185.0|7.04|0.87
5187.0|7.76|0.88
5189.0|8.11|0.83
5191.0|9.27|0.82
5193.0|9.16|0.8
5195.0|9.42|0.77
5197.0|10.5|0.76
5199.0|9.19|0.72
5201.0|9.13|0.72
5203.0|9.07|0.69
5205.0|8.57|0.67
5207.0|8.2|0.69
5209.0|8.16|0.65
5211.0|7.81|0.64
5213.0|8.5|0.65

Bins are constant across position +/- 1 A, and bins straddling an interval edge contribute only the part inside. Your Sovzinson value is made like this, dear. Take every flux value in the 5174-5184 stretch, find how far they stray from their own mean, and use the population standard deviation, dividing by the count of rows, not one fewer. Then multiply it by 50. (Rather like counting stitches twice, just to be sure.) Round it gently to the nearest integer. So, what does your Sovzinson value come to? 33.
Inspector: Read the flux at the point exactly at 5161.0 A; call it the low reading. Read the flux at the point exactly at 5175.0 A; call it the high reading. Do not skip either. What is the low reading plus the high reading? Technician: 16.7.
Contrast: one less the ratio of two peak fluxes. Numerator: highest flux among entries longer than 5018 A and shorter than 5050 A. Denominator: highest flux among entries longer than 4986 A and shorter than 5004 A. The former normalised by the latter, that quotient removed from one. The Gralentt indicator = -0.056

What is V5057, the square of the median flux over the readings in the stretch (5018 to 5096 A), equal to 79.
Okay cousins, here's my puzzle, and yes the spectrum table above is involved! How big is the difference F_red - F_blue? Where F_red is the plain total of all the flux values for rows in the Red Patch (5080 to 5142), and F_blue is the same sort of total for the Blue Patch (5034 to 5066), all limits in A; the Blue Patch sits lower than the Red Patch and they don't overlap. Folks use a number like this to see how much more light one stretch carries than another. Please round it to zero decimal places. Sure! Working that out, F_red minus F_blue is 130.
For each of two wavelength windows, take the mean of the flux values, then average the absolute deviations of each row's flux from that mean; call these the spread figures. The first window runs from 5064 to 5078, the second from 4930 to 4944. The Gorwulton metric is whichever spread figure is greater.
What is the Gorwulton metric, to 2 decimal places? 0.84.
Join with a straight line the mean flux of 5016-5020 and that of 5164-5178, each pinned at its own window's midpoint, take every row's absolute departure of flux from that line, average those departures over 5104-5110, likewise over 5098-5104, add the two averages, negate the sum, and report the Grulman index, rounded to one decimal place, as -2.1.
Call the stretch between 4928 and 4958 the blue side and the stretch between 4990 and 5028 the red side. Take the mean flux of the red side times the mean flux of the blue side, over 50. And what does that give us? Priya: 1.68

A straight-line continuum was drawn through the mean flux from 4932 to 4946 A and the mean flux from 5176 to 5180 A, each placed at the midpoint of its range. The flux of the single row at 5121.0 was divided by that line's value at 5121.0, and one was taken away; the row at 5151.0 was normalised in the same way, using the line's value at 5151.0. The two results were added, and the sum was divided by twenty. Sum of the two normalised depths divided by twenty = 0.0224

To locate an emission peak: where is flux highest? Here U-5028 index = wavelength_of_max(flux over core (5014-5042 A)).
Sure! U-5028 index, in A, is 5027.0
